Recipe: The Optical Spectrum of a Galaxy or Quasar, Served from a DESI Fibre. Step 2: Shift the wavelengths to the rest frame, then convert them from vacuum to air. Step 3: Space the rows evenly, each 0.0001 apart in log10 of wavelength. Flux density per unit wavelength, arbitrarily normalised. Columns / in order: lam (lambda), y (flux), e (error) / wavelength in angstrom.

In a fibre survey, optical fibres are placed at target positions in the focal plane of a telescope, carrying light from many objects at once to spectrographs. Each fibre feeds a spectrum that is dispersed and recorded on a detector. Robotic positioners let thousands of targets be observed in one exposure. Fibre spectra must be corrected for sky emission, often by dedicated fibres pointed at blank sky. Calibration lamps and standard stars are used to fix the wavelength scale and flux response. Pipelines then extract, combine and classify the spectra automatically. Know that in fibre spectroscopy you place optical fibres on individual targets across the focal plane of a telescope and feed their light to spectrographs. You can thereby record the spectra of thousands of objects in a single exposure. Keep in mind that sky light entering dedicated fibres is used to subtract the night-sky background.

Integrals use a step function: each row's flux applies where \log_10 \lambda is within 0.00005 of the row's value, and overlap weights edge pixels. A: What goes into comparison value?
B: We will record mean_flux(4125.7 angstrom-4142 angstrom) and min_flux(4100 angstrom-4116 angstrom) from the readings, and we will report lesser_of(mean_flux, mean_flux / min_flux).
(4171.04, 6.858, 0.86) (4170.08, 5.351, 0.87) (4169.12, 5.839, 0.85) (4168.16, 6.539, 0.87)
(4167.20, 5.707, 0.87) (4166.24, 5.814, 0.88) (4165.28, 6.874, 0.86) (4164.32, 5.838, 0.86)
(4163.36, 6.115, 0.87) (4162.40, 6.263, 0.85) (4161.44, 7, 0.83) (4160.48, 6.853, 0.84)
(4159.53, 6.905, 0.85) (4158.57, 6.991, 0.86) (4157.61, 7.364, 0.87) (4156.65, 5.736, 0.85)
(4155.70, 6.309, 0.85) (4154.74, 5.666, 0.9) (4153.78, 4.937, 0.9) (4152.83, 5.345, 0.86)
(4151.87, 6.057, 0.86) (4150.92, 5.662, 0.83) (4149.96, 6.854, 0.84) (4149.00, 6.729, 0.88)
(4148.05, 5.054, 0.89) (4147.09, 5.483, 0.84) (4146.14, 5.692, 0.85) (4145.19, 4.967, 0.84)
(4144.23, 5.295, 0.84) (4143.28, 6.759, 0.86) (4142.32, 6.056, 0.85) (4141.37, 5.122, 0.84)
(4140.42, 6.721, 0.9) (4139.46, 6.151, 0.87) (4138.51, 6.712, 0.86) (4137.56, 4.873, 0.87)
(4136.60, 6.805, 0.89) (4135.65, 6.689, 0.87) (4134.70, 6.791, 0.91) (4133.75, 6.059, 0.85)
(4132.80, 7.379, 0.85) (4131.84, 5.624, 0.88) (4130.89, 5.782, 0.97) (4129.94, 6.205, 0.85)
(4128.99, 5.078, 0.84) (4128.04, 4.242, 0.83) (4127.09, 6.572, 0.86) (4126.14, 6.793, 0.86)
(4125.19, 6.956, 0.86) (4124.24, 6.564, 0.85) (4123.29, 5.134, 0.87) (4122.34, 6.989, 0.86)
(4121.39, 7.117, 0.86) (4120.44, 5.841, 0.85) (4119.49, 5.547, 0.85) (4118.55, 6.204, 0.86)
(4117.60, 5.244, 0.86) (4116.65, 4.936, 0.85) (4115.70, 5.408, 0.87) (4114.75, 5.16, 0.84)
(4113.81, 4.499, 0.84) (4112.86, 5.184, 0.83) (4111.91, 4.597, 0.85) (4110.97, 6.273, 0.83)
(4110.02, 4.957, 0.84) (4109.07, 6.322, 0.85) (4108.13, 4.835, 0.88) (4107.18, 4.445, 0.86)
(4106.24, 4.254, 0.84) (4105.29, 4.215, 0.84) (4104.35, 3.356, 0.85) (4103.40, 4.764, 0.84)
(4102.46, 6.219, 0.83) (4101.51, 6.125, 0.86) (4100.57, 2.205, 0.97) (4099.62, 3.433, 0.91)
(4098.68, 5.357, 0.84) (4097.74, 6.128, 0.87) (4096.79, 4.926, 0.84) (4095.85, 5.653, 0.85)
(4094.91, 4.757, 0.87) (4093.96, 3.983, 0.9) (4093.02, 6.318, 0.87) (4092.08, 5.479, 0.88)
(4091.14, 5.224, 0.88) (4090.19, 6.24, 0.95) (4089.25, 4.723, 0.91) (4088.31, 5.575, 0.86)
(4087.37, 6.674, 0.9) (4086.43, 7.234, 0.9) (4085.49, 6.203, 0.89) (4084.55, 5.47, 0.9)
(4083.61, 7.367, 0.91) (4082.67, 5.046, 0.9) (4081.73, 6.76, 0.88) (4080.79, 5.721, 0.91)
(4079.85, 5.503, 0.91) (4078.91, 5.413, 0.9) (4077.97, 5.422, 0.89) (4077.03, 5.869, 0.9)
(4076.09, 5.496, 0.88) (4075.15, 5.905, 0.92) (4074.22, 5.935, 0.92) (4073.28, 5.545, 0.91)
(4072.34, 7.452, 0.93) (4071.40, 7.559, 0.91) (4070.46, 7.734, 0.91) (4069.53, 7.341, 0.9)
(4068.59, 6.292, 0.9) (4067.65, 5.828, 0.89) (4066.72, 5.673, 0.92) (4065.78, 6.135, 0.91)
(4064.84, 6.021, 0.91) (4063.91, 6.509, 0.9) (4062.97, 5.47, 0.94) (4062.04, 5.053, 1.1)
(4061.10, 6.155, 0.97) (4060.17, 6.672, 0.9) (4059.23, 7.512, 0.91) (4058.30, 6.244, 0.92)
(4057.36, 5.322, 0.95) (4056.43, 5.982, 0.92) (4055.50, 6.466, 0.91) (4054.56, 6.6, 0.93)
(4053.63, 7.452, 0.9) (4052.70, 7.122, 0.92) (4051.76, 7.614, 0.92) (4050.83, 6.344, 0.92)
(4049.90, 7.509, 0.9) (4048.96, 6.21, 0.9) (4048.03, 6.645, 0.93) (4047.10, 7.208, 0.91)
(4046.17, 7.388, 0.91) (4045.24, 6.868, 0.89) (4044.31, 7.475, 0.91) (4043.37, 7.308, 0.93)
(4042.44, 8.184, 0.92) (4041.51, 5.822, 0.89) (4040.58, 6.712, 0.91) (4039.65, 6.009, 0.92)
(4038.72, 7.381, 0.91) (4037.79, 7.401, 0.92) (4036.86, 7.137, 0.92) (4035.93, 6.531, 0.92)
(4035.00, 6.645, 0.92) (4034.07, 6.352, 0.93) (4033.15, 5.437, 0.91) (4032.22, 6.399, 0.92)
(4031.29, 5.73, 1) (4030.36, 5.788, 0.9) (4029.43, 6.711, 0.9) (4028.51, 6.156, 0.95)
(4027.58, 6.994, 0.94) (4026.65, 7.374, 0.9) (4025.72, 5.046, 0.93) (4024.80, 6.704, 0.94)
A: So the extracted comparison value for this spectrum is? 2.76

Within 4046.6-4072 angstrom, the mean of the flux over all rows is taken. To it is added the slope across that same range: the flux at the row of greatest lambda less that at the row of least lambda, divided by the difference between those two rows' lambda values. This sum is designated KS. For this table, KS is 6.56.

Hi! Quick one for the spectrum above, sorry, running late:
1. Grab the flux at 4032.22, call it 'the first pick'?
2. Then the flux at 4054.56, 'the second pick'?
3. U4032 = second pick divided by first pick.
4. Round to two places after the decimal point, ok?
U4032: 1.03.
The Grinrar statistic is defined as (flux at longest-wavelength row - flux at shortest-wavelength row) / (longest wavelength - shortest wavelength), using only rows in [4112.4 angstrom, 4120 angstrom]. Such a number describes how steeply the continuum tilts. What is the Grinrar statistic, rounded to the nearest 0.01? 0.05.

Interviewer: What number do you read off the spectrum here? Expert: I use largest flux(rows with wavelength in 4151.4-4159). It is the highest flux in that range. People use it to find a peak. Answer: 7.364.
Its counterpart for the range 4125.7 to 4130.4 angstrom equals 6.793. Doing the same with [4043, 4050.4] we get 7.509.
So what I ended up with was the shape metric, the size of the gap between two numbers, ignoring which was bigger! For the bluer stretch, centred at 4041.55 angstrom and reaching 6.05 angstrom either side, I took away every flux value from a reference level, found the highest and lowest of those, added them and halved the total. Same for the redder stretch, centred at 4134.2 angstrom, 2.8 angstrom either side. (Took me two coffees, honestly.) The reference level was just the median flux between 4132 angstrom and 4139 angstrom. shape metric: 0.50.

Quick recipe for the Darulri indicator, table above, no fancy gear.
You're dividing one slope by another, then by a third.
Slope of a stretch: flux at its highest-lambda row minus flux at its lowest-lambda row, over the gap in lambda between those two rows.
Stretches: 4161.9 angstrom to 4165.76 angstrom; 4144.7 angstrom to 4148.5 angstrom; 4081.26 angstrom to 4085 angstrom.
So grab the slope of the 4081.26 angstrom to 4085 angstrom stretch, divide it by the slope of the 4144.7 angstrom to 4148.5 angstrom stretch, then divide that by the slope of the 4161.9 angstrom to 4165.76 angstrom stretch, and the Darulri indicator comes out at -71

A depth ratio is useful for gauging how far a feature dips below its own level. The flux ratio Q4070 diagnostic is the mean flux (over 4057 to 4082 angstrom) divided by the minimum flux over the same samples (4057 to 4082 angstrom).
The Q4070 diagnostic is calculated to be 1.22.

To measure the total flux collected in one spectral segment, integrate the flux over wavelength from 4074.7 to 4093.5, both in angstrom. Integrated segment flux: 111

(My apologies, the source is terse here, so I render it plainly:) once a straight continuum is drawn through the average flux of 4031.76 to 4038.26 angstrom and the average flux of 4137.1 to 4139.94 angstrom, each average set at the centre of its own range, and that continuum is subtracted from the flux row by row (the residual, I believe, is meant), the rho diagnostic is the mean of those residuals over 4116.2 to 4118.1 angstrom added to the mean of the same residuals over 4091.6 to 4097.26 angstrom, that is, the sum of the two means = -2.0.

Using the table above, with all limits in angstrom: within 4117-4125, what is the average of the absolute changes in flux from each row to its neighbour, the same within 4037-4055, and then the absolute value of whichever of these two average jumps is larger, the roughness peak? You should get 0.94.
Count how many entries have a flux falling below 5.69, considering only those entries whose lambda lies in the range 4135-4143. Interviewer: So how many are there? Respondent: 2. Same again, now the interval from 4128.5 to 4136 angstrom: 2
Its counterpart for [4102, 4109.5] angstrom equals 6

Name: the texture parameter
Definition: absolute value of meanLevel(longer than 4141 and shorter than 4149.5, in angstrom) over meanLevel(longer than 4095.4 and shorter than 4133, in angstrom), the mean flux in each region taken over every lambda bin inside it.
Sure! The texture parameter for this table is 1.1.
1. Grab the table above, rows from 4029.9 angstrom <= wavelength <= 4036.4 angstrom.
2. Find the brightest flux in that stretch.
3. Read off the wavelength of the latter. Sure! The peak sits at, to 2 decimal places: 4035.00 angstrom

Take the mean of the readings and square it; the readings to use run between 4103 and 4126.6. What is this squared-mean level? 29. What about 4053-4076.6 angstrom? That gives 40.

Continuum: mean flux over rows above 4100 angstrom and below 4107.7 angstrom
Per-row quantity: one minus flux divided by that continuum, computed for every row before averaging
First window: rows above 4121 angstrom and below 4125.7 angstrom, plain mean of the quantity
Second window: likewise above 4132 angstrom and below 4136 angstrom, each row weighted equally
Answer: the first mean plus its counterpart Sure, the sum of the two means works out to -1.0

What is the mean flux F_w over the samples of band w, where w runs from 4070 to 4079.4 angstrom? 6.23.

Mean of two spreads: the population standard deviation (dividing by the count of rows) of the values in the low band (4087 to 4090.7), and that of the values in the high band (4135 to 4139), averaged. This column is 0.77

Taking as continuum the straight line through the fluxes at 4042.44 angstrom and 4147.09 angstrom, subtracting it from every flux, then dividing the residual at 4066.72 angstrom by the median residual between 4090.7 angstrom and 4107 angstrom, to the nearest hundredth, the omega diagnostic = 1.02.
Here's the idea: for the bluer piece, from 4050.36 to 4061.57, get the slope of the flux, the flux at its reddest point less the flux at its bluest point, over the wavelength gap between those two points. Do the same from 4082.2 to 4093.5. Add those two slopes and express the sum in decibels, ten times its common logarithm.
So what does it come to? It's -10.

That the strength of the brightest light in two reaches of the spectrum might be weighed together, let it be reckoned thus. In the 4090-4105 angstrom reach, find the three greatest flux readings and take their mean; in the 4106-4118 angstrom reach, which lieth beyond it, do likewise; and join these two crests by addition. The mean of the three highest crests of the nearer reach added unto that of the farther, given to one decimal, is 12.3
